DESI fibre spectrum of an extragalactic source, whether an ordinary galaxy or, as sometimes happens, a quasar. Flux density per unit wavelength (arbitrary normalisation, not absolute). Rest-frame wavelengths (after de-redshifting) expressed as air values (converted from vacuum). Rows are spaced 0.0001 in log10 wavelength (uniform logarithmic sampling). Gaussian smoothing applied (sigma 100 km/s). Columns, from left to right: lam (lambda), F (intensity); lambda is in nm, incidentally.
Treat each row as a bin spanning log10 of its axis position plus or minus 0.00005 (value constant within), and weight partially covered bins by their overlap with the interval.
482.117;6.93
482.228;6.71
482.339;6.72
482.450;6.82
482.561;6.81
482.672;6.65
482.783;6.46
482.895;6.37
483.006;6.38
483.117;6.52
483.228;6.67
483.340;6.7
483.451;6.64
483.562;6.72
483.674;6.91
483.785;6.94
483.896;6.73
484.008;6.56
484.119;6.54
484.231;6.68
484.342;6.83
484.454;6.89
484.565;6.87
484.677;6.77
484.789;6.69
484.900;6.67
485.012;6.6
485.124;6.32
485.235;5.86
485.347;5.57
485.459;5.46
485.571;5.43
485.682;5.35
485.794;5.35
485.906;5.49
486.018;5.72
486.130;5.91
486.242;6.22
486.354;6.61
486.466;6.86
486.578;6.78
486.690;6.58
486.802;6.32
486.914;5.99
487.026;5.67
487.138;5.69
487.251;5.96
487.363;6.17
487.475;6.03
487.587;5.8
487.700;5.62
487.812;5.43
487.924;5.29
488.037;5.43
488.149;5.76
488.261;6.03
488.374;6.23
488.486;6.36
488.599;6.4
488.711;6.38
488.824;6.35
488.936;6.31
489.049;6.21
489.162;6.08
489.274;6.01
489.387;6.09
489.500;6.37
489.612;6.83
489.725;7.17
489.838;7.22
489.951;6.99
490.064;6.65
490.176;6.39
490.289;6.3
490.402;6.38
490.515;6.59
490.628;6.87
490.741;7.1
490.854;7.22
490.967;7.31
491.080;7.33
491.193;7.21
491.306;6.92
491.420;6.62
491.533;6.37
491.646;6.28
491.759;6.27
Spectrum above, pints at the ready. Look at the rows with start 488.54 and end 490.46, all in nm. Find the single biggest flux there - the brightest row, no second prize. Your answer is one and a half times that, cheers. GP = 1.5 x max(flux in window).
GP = 10.8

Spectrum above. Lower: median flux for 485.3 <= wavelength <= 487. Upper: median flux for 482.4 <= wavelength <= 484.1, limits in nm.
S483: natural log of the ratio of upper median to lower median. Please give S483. 0.12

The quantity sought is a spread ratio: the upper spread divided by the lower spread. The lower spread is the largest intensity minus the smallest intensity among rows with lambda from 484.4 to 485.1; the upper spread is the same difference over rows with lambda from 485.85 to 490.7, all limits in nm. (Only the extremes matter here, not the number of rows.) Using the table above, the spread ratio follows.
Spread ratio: 6.7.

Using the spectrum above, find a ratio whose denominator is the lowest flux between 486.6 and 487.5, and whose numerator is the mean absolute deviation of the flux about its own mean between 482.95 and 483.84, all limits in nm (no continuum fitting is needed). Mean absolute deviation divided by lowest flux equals 0.0234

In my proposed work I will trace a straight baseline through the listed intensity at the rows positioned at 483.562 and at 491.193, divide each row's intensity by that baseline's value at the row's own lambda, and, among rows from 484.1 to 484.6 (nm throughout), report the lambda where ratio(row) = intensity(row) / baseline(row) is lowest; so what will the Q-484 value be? 484.119 nm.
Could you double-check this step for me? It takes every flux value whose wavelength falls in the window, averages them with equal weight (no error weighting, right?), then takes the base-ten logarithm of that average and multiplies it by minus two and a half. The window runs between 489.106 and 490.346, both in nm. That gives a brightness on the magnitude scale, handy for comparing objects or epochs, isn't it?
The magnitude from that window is -2.04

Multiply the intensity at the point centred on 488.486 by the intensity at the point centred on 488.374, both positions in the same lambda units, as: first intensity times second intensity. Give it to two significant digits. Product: 40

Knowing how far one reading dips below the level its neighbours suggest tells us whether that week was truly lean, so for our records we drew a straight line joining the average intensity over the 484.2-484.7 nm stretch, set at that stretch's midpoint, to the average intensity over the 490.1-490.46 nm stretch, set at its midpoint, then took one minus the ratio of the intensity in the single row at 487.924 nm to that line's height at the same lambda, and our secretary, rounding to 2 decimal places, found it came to 0.19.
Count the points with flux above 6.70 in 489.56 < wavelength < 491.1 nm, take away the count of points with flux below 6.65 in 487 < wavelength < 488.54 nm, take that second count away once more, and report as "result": -19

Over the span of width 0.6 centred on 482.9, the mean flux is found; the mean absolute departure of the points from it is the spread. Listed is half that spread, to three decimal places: 0.044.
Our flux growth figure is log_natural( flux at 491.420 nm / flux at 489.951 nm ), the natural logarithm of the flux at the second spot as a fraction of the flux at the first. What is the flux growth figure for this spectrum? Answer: -0.05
